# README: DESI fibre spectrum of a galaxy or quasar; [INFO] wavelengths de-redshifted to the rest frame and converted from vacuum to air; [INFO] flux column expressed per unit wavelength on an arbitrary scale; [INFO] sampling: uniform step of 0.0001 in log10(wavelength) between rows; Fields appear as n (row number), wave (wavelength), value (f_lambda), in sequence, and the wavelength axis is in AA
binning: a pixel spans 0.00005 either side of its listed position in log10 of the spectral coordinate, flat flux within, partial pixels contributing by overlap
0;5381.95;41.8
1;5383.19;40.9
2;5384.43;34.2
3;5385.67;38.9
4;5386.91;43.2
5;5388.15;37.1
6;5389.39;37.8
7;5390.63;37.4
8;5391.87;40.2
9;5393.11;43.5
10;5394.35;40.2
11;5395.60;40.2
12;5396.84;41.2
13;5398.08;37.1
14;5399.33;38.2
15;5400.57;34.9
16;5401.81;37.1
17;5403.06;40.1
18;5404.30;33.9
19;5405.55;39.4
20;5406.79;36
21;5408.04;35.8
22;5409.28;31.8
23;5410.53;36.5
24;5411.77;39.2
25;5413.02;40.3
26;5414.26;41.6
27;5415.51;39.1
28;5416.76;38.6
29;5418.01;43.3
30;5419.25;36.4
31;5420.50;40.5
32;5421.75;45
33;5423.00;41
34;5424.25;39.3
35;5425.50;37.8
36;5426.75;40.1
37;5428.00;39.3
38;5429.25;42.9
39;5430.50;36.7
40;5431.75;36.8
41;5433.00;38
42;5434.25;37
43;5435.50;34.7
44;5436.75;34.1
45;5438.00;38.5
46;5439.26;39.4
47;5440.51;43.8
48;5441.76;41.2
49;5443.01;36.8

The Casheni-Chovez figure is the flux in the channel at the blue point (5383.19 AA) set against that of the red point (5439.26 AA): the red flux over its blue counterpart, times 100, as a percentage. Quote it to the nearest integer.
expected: 96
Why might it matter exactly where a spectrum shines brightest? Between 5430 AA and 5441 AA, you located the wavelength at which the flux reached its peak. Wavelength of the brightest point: 5440.51 AA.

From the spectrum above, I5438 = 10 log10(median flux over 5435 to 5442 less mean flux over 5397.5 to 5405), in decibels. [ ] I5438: 3.2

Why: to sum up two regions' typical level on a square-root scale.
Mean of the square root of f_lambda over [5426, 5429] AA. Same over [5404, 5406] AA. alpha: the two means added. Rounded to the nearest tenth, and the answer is 12.4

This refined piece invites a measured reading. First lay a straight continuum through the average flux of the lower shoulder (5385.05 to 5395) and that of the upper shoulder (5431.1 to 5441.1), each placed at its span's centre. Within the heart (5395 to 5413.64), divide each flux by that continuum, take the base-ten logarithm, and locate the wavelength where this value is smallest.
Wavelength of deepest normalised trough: 5409.28 AA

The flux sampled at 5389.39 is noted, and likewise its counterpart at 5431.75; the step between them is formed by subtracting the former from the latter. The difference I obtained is -1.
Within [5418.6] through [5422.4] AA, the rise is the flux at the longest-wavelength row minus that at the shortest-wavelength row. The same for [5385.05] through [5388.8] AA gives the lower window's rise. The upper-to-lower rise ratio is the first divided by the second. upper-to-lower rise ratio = -4.8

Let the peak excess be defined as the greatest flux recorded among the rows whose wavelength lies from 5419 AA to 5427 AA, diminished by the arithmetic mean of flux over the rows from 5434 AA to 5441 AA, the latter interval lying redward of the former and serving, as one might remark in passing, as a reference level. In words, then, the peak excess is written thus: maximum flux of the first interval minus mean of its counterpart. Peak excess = 7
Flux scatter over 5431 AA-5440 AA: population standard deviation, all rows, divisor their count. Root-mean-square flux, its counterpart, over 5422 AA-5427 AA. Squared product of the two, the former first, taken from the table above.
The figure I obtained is 5080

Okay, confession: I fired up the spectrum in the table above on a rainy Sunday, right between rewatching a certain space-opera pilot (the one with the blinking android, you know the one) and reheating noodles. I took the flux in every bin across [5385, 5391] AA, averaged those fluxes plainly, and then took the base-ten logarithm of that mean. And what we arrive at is 1.59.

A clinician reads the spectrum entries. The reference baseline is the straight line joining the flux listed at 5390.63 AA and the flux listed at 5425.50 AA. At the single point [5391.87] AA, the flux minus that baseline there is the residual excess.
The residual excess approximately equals 3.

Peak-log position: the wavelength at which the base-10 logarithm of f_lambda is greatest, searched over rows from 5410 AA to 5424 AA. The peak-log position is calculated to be 5421.75 AA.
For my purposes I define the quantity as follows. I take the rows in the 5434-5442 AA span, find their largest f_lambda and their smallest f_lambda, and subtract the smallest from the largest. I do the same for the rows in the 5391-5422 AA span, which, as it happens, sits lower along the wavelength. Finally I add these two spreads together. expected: 23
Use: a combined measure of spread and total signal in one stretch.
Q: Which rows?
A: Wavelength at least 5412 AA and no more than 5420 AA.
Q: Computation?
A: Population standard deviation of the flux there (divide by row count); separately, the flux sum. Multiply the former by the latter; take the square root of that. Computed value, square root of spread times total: 23.0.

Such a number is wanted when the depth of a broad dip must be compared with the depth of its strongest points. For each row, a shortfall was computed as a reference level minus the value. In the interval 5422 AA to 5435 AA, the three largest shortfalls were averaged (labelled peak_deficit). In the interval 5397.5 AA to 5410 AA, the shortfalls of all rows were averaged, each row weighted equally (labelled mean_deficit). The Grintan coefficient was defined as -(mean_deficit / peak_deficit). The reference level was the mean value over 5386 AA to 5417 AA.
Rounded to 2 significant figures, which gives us -1.3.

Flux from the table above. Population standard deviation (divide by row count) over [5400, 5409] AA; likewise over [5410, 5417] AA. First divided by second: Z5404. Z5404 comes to 1.36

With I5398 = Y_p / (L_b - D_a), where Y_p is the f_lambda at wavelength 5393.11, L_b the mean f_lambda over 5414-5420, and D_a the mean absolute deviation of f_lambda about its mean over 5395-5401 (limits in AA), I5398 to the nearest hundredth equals 1.15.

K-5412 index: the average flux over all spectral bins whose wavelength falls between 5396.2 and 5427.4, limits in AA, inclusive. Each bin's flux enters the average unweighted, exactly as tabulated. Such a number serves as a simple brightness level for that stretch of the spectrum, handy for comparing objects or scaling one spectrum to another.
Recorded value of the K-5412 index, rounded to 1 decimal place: 38.6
